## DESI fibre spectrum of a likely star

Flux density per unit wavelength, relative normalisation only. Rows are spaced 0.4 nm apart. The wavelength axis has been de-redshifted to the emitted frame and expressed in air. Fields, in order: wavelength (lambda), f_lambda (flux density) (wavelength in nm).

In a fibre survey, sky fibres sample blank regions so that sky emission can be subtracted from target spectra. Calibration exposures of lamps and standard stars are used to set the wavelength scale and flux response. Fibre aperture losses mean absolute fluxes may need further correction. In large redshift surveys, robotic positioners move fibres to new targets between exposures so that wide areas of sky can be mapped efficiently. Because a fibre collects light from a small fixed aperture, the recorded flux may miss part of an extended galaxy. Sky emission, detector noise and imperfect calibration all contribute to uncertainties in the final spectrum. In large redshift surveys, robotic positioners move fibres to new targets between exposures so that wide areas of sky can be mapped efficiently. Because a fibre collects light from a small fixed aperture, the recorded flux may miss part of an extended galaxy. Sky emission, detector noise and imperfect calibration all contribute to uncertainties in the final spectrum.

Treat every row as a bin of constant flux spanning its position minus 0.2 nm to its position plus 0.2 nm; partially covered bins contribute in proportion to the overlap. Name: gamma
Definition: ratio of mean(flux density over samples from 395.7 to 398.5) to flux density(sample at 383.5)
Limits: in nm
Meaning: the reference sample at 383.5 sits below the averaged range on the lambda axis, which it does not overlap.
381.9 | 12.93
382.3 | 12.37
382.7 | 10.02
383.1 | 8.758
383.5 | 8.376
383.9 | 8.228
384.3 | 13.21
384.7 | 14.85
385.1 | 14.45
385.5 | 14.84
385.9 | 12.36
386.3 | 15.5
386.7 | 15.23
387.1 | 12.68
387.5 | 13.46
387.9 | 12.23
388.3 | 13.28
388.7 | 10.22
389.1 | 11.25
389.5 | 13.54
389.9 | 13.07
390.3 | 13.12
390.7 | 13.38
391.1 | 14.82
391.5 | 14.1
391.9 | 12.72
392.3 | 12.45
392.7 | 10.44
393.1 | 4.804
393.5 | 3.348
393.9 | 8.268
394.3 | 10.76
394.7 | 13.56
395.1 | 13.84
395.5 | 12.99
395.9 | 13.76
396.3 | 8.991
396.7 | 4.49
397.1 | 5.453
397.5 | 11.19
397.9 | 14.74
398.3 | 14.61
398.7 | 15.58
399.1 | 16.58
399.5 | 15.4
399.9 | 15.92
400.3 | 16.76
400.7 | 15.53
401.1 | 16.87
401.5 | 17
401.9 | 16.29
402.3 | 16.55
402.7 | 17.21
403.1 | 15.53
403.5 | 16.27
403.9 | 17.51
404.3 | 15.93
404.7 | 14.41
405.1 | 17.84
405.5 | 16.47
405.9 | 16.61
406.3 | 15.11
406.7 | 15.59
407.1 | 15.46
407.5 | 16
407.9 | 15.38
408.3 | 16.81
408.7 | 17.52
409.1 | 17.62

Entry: 1.2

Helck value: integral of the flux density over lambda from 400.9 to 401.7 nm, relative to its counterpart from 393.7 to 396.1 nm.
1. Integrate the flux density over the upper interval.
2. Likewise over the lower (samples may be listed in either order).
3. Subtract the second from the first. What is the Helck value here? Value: -16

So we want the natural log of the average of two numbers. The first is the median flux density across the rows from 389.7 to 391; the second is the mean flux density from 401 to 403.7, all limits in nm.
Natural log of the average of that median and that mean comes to 2.70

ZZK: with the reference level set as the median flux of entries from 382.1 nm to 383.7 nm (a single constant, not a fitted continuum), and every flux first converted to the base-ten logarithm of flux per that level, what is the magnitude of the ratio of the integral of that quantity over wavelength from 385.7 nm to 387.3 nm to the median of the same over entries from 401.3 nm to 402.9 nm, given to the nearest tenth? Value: 1.1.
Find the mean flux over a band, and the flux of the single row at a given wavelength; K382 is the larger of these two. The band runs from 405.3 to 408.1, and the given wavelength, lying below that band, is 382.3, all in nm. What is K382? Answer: 15.80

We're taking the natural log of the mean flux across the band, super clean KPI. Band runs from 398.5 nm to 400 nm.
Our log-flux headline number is 2.76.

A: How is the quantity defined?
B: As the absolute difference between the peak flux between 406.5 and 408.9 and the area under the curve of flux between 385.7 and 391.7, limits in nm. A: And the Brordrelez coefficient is 62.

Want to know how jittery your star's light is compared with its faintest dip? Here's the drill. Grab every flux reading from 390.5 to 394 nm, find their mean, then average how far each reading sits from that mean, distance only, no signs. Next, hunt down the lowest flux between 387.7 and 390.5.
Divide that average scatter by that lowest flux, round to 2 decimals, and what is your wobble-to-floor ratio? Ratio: 0.33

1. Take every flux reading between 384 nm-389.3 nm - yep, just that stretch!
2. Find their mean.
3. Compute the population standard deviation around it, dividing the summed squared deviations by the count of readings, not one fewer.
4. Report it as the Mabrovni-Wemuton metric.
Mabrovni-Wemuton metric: 1.5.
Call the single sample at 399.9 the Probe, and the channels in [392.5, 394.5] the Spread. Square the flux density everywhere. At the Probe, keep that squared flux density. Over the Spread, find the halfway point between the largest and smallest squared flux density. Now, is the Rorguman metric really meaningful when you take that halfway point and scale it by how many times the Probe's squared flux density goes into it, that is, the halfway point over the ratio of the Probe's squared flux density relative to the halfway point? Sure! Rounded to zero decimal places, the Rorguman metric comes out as 16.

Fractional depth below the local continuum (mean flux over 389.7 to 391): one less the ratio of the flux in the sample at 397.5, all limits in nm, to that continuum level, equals 0.2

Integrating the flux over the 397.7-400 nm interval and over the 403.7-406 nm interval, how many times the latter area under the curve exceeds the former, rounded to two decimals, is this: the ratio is 1.06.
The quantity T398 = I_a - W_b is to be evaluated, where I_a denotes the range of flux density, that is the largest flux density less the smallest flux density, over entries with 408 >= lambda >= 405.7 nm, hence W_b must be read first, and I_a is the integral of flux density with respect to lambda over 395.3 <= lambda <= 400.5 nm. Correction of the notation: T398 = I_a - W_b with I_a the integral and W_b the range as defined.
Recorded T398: 65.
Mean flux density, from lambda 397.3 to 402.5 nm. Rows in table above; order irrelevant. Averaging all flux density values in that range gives 15.6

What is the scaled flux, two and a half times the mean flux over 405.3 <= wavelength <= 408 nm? 40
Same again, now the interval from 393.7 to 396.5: 29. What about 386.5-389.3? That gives 32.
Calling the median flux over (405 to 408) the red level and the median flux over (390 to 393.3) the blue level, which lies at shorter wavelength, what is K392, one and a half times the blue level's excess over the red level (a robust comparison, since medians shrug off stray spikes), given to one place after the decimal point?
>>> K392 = -4.3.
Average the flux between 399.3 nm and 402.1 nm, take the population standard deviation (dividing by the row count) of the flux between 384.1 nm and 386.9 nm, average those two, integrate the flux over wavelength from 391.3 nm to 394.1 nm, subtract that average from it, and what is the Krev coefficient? 17.8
